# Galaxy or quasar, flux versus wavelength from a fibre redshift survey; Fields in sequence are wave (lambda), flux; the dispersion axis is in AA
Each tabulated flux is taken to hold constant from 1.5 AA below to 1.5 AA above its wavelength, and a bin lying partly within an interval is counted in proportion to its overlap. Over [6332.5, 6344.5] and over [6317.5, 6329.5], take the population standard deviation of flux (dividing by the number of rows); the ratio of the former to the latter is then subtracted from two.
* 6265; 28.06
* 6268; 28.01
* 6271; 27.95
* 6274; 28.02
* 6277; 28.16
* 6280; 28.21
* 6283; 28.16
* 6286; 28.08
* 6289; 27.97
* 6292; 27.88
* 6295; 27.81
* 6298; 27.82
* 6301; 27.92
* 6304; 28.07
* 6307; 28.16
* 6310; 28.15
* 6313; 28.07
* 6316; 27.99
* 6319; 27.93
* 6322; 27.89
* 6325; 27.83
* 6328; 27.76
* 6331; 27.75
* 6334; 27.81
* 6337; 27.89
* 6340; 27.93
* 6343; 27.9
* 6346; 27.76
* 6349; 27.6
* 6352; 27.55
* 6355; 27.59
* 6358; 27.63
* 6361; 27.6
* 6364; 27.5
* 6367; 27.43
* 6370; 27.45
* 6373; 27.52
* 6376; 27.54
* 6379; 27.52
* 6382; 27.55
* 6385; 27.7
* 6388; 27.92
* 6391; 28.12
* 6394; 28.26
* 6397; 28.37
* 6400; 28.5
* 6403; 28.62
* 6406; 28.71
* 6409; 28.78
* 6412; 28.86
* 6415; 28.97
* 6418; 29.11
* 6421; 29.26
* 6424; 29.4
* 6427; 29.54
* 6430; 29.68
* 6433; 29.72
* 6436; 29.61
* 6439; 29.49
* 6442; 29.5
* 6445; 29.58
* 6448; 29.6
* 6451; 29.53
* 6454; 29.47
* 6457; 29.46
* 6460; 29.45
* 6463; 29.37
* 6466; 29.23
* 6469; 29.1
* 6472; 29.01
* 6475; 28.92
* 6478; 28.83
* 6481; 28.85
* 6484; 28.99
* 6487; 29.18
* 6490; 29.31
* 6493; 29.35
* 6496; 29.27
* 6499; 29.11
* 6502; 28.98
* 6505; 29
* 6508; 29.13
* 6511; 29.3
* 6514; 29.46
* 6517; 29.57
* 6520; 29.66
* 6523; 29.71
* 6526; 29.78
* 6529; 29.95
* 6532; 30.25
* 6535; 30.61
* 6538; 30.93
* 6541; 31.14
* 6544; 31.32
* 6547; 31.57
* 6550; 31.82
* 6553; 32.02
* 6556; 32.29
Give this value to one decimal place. 1.3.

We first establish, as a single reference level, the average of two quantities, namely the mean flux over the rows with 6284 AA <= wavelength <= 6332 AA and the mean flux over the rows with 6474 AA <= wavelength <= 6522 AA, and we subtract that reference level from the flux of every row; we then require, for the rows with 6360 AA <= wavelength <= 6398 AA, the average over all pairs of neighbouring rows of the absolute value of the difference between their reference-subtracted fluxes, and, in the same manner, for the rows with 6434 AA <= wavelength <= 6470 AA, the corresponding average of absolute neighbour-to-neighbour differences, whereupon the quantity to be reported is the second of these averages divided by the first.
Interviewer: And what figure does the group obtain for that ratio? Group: 0.7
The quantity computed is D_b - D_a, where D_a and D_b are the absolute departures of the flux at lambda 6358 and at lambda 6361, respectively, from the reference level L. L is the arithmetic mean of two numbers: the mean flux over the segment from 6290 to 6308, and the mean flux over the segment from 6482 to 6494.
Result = 0.0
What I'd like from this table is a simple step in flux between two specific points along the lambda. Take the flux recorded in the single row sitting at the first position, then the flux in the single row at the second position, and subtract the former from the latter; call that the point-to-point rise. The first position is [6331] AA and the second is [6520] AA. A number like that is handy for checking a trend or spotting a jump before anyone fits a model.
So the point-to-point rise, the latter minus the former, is 1.9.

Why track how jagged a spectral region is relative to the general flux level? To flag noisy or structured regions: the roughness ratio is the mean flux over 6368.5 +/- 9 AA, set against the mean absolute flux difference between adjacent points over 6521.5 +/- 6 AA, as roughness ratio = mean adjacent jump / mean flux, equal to 0.003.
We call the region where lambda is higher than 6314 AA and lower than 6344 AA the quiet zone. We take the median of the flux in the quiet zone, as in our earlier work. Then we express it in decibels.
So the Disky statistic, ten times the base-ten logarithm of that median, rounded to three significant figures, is 14.5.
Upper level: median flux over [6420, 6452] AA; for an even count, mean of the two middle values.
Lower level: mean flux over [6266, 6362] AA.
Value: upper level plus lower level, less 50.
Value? 7.4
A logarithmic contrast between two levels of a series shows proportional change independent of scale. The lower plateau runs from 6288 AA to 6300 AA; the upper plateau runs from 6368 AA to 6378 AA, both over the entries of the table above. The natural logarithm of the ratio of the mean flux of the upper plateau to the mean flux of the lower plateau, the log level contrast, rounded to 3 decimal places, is -0.013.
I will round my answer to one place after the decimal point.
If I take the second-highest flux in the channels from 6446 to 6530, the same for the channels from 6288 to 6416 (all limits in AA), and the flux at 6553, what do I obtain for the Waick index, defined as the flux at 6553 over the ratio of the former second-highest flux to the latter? 31.0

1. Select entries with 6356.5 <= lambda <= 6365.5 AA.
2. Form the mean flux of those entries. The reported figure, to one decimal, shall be 27.6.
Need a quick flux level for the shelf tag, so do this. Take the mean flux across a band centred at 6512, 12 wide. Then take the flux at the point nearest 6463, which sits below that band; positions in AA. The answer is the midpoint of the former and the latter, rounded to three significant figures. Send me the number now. 29.4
